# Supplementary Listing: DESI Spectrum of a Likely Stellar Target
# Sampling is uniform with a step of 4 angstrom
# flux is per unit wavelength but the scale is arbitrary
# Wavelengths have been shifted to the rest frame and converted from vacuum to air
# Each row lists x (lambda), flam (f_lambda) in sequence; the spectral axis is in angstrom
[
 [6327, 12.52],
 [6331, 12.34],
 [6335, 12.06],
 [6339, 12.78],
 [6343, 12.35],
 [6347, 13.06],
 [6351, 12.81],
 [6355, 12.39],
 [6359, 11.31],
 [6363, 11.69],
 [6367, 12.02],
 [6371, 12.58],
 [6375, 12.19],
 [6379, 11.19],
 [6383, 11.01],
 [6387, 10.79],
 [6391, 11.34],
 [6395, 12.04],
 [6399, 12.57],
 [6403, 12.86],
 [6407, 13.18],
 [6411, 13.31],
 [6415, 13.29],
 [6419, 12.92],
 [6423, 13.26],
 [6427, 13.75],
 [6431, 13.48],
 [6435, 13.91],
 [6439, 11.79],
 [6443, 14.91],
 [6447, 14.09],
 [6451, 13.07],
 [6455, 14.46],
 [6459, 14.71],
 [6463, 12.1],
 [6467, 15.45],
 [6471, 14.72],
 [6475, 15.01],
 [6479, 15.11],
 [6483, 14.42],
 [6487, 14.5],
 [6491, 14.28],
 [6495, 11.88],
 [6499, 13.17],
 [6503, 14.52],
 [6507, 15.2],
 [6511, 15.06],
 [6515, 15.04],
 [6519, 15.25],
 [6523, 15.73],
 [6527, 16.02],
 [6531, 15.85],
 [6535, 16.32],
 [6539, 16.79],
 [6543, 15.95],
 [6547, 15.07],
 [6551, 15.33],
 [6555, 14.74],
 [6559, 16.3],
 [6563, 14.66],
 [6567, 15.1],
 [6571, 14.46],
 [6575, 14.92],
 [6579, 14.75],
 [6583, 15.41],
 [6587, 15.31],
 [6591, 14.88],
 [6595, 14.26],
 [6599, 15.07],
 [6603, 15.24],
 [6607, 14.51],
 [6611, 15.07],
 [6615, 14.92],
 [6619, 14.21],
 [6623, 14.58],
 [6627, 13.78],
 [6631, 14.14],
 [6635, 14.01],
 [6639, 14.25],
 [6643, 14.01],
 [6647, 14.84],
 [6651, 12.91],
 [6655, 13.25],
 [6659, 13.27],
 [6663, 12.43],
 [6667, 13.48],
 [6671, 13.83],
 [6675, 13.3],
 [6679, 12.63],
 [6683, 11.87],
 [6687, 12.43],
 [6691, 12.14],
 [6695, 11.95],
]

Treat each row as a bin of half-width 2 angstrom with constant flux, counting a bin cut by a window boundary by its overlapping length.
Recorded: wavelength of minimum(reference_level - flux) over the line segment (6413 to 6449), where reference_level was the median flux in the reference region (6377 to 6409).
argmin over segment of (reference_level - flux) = 6443 angstrom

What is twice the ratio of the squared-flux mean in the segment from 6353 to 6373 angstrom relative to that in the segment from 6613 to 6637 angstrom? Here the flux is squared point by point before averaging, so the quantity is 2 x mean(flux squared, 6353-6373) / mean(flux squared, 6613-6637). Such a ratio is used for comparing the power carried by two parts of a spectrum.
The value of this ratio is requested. 1.4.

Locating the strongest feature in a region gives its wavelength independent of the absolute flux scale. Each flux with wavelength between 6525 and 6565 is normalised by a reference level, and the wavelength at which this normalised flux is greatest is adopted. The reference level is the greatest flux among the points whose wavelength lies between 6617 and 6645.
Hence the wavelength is 6539 angstrom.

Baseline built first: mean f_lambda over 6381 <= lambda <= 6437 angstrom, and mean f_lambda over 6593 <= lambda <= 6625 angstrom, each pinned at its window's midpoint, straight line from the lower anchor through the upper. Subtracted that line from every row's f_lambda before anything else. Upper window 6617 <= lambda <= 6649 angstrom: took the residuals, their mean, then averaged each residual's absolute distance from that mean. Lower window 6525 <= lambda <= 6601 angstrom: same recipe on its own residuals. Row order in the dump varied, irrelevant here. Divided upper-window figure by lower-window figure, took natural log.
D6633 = -1.0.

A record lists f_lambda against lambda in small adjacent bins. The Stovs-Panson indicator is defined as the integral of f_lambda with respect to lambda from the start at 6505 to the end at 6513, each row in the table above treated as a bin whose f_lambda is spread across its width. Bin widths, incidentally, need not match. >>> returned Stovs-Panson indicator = 121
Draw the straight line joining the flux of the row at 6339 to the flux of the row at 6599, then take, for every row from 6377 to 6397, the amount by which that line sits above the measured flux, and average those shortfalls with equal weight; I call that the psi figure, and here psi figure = 1.9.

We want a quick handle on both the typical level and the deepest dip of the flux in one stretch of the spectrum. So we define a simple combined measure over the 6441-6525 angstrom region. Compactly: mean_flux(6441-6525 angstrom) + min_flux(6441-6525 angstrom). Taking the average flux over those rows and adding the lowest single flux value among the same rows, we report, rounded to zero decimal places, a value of 26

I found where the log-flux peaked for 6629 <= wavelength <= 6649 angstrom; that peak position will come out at 6647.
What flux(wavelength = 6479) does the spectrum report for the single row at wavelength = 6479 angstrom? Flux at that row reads 15.11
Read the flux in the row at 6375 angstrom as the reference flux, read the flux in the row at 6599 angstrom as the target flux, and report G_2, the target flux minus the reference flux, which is 2.9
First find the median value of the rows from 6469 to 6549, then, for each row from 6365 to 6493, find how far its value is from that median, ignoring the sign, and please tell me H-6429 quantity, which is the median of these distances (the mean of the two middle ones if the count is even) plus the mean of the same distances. 3.6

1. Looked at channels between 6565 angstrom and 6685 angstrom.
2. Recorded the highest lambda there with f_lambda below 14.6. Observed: 6683 angstrom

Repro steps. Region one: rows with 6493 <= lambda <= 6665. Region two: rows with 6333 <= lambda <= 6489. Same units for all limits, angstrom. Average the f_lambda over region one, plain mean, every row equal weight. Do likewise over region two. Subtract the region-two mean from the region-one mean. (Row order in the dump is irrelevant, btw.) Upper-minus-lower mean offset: 1.7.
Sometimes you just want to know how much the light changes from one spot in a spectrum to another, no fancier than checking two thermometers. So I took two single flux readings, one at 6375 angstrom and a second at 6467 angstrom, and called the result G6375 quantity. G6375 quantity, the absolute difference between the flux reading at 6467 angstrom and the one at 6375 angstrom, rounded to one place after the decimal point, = 3.3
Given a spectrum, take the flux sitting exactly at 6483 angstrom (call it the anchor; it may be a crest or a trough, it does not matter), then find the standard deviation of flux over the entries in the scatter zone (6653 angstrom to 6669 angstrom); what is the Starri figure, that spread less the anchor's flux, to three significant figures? -14.0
